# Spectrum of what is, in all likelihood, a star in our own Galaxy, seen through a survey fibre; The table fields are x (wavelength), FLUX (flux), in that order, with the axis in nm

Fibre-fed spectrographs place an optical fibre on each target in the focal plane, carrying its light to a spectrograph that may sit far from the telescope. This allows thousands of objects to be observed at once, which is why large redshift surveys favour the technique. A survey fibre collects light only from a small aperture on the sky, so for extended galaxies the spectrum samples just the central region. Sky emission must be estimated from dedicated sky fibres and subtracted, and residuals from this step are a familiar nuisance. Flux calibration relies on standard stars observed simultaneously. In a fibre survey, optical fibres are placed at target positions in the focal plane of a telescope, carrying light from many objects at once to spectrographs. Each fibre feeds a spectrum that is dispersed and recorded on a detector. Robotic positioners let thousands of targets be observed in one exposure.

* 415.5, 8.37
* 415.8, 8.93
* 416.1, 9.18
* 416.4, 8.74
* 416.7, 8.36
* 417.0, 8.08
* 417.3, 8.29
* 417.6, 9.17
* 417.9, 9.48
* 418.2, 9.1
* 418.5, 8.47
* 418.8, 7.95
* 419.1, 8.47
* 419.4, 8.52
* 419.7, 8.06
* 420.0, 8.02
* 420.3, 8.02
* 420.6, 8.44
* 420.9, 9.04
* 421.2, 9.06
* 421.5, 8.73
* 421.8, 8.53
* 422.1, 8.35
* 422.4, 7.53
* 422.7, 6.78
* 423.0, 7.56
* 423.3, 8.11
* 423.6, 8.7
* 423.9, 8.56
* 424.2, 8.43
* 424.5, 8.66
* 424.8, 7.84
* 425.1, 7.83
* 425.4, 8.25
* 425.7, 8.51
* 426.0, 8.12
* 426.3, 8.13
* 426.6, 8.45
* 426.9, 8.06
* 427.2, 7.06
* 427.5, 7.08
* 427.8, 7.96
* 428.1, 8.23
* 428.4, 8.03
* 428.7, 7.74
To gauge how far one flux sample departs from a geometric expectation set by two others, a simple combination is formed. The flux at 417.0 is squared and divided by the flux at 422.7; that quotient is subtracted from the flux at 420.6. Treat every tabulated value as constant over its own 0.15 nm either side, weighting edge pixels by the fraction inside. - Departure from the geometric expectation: -1.2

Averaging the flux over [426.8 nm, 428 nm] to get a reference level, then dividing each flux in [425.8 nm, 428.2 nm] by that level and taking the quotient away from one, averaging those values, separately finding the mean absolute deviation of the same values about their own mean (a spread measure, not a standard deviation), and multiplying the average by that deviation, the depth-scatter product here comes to -0.0025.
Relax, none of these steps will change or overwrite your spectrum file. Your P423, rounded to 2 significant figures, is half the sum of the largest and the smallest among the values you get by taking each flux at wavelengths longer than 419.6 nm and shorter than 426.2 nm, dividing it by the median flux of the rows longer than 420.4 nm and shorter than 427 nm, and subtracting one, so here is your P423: -0.056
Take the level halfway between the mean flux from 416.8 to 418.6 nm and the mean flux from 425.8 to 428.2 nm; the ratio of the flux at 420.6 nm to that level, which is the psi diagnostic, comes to 1.01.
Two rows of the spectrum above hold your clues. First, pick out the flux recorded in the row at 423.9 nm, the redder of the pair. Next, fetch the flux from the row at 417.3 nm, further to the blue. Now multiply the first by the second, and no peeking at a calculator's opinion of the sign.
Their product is 71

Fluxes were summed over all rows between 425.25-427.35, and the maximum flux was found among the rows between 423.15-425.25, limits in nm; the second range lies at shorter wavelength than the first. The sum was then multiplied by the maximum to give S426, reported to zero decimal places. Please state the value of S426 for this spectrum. 492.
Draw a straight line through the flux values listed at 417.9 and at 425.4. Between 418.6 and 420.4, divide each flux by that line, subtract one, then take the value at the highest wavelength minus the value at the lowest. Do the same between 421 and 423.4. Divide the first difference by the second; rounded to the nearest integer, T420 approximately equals 0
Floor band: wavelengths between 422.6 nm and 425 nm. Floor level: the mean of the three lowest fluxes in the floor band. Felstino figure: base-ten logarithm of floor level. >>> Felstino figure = 0.87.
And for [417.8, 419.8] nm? 0.91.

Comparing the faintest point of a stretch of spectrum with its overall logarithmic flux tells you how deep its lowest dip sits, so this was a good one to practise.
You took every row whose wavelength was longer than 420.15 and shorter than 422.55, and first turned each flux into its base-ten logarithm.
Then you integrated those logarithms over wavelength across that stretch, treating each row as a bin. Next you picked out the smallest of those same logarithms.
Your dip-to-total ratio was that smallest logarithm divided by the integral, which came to 0.394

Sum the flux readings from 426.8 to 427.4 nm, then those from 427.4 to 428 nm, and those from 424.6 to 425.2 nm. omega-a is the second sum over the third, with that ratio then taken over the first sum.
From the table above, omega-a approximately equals 0.063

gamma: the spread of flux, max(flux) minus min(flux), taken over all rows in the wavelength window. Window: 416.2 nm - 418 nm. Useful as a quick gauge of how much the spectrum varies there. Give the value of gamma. 1.4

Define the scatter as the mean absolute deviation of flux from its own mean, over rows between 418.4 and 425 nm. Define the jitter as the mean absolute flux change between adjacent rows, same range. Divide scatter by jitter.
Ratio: 1.1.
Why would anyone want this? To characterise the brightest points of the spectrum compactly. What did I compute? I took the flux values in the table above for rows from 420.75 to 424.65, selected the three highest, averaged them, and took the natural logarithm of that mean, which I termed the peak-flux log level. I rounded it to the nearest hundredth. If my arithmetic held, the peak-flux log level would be 2.19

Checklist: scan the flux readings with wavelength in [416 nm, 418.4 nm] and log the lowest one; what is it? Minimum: 8.08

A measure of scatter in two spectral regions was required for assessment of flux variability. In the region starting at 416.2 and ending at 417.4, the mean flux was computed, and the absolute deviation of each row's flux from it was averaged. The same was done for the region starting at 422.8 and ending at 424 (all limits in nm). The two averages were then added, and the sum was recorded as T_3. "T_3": 0.58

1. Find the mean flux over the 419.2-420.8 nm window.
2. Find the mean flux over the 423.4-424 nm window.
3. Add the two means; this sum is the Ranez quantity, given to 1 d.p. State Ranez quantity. 16.8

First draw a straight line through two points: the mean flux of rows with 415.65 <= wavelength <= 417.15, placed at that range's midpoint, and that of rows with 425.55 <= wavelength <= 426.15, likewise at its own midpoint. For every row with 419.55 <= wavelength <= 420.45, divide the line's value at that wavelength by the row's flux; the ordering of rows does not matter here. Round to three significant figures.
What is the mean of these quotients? 1.06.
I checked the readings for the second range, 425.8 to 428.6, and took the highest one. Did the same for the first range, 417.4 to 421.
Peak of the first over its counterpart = 1.12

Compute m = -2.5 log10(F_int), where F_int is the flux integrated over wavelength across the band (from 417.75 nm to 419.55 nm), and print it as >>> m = -2.98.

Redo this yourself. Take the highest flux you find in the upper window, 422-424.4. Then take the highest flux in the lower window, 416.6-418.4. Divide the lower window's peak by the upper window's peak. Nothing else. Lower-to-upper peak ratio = 1.09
